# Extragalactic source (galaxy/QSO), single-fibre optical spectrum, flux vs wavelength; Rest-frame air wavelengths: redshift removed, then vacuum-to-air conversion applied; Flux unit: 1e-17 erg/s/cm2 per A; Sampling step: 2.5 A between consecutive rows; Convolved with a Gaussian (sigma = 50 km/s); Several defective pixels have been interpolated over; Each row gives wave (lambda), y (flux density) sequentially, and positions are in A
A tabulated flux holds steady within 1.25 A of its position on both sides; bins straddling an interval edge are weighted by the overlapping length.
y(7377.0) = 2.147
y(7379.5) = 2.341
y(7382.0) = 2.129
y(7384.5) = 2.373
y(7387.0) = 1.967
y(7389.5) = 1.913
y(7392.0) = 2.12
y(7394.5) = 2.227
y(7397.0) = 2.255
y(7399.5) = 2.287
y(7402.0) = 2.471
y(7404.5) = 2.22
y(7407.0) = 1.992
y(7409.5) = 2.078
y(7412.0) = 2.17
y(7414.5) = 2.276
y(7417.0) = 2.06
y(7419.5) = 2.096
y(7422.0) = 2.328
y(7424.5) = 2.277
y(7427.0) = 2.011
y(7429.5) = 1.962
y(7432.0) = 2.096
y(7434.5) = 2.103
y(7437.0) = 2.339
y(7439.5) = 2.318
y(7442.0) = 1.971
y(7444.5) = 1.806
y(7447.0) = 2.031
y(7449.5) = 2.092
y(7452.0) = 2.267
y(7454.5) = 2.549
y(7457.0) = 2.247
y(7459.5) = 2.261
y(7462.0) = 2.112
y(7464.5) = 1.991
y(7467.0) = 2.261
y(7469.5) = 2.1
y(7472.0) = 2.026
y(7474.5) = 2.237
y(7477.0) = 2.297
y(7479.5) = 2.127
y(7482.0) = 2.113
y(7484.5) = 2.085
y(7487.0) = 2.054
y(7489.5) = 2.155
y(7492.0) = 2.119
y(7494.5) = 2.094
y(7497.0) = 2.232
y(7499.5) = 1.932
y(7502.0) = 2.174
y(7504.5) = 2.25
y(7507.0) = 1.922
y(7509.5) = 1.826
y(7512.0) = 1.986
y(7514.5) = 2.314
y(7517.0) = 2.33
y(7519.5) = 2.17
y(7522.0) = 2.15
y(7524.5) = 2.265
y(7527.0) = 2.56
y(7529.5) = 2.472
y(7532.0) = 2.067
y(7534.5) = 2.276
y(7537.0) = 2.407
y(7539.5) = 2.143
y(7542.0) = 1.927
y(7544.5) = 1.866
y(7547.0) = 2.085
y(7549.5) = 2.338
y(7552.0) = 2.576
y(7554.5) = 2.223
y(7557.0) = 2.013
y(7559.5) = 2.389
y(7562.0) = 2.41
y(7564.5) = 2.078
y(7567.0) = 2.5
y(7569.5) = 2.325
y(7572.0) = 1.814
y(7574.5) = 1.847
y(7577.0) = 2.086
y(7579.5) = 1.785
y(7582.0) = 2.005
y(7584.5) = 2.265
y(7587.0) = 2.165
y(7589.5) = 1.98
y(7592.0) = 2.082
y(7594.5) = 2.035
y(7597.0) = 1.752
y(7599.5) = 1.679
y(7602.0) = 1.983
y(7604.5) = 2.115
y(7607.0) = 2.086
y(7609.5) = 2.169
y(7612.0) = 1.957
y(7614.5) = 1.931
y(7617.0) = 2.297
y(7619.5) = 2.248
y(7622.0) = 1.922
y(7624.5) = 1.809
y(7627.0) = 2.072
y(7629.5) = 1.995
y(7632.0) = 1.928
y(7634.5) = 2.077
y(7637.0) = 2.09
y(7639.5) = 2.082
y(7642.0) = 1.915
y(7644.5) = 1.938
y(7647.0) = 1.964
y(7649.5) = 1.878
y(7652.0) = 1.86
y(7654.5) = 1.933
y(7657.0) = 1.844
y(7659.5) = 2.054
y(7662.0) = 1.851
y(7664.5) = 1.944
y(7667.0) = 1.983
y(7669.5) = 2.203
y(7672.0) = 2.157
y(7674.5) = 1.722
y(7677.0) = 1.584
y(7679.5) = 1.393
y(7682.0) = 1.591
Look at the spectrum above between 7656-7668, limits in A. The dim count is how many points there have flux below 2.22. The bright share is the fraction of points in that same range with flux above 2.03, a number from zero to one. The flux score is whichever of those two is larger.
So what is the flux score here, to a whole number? 5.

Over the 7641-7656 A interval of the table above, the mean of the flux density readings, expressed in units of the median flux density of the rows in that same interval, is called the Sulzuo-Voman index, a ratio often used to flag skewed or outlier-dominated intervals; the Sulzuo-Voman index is 0.995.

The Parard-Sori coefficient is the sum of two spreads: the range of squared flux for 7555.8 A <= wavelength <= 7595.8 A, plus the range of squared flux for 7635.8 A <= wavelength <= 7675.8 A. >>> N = 5.0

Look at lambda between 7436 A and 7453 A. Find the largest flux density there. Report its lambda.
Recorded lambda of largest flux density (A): 7437.0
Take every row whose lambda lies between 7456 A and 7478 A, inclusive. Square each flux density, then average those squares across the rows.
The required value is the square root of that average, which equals 2.17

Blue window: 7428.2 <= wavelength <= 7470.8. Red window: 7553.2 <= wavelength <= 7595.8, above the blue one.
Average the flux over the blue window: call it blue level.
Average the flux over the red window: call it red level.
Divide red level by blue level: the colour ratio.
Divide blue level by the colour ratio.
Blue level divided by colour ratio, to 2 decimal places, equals 2.18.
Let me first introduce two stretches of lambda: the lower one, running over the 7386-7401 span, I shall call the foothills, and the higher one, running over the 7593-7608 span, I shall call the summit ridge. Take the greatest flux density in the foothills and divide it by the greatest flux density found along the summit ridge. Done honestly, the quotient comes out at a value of 1.08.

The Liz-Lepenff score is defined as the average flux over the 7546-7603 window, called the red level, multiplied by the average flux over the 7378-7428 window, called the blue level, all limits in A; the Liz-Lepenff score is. 4.59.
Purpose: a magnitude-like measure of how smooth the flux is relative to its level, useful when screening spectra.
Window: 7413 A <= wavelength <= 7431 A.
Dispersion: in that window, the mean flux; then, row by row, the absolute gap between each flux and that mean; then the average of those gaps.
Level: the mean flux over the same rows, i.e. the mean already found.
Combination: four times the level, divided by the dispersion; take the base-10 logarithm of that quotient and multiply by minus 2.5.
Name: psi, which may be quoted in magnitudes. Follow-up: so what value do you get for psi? -4.56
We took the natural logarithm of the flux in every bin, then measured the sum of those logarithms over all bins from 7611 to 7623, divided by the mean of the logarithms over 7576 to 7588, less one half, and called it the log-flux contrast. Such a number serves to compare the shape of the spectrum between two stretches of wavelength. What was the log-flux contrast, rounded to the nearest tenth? 4.5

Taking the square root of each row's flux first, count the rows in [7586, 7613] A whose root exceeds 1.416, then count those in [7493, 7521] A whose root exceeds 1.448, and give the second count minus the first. 0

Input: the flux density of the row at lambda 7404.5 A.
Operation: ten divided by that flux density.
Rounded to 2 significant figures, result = 4.5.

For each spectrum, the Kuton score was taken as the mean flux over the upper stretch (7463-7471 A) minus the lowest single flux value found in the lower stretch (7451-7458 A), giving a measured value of -0.13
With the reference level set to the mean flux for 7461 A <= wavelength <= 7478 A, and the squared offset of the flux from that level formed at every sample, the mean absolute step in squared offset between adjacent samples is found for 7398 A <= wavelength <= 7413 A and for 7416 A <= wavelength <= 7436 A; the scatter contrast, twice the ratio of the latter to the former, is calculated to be 1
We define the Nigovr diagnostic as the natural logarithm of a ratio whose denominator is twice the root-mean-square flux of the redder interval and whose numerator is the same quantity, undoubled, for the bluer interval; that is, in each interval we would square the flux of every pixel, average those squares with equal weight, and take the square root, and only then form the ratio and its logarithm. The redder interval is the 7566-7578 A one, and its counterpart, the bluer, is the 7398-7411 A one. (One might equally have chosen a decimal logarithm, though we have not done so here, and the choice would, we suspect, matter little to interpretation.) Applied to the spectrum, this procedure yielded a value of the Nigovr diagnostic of -0.65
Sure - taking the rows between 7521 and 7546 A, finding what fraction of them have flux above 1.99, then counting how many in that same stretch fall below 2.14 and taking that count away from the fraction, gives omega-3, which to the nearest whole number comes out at -2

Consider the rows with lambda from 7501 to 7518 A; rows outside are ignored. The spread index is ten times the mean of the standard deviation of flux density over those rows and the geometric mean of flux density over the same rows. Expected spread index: 11.5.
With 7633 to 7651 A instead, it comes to 10.4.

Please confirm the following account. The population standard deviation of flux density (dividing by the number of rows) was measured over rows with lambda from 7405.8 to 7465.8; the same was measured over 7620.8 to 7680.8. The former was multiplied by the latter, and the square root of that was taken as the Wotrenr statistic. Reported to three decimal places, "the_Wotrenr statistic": 0.167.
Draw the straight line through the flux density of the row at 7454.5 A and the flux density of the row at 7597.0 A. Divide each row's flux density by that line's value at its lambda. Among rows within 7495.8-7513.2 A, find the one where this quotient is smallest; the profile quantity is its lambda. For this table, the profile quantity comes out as 7509.5 A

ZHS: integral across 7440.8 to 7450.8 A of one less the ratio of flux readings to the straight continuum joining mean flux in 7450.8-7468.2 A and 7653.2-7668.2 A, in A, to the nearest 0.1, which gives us 1.3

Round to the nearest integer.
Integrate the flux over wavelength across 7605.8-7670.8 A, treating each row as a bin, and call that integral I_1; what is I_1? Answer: 130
